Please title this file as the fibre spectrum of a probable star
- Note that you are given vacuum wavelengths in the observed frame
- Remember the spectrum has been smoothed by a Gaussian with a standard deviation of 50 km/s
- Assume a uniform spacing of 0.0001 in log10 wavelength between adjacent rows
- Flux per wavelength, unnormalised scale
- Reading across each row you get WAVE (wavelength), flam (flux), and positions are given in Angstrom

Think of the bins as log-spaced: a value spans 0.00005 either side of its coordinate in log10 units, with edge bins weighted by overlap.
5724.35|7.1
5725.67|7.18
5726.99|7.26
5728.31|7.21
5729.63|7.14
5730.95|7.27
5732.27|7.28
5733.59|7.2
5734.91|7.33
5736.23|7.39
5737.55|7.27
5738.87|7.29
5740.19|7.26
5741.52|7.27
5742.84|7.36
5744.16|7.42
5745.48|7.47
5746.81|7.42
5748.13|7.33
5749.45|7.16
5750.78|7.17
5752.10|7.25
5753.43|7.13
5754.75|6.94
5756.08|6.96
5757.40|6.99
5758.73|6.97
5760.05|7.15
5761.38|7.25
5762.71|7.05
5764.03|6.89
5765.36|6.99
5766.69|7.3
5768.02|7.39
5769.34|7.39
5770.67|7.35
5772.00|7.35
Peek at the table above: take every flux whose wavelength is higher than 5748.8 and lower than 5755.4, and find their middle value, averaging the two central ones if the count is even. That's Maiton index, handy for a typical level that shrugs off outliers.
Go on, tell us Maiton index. 7.16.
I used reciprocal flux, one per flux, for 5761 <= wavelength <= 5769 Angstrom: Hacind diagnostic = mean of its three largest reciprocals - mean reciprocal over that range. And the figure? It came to 0.0033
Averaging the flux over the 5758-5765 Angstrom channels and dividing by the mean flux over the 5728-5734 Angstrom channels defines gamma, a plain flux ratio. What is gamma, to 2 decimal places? 0.98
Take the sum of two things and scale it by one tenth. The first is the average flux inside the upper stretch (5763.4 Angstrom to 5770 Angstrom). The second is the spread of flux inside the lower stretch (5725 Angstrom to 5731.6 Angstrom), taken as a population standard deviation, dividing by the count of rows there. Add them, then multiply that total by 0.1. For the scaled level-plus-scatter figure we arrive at 0.724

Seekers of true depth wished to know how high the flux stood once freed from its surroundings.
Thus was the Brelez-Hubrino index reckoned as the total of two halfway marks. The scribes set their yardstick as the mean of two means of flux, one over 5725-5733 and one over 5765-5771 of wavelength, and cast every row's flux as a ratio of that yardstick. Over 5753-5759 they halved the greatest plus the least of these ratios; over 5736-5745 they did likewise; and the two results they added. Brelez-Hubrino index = 1.98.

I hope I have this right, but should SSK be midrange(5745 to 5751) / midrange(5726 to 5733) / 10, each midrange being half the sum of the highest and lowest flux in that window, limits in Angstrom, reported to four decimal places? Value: 0.1015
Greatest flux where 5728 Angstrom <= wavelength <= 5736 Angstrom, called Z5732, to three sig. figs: 7.33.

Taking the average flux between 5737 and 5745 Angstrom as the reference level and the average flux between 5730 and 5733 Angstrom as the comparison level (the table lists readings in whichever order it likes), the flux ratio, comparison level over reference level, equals 0.99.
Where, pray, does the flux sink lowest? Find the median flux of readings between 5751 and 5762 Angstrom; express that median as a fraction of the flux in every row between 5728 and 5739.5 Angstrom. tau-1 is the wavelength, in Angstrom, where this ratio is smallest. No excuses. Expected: 5736.23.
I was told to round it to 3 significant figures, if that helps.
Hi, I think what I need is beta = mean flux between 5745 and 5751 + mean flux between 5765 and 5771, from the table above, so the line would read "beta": 14.6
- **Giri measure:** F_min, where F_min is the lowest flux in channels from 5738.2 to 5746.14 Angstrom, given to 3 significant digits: 7.26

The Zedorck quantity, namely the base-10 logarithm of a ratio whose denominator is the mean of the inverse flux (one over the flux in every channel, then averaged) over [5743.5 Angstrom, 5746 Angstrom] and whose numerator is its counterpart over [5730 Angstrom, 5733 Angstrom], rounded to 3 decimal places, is 0.010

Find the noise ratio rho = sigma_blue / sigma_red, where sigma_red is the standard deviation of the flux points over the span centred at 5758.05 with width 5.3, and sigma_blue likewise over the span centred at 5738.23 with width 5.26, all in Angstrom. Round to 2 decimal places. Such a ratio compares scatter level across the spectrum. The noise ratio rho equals 0.67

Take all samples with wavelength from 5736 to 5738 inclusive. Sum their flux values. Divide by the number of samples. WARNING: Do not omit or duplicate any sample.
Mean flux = 7.33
